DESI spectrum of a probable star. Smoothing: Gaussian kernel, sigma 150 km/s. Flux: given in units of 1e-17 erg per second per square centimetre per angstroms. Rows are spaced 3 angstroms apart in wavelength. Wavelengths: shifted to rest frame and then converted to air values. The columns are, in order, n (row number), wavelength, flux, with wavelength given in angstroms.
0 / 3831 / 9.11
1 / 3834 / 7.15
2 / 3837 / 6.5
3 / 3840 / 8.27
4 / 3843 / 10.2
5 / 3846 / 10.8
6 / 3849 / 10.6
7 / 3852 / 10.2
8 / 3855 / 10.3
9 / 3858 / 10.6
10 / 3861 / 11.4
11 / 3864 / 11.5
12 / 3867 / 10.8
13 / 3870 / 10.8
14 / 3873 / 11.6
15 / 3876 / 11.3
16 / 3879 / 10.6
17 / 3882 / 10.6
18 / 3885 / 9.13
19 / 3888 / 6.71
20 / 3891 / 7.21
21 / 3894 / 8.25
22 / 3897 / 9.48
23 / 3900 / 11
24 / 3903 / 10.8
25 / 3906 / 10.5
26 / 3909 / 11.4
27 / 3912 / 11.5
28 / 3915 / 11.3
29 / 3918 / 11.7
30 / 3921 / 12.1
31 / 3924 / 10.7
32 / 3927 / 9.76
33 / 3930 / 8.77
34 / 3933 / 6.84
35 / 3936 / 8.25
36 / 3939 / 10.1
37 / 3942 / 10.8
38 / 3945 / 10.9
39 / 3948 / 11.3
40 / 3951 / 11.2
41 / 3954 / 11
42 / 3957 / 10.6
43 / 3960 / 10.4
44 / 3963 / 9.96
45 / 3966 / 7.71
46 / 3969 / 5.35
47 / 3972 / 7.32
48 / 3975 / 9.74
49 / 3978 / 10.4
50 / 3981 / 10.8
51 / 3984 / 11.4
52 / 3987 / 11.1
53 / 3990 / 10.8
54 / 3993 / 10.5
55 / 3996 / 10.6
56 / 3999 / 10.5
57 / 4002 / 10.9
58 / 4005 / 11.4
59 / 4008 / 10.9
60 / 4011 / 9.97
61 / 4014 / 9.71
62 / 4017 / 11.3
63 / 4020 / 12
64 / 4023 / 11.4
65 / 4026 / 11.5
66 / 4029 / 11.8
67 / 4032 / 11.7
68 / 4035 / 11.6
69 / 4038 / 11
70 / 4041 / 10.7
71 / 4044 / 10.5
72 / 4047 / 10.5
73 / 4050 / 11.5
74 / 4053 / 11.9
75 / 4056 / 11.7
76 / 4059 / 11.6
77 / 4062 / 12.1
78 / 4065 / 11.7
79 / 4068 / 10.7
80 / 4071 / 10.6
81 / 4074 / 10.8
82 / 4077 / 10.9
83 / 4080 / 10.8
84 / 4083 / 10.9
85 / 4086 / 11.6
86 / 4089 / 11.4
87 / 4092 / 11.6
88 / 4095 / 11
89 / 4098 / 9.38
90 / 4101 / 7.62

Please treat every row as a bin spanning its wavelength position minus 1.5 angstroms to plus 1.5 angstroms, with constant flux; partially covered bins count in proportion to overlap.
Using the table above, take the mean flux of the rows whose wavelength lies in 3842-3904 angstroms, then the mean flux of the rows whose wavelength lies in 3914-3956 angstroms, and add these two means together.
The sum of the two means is 20.5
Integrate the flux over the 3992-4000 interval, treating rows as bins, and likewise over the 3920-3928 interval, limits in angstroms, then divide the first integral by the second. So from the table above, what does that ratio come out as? 0.97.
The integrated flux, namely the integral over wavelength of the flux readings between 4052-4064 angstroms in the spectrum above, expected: 142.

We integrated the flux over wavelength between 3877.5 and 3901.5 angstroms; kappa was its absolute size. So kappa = 219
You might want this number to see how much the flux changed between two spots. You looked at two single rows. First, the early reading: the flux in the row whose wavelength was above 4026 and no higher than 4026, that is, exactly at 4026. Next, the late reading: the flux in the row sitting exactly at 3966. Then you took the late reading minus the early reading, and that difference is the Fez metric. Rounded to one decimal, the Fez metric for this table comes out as -3.8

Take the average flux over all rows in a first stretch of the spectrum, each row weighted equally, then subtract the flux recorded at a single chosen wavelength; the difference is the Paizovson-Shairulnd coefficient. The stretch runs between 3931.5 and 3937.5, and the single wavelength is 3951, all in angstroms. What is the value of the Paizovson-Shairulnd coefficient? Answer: -3.7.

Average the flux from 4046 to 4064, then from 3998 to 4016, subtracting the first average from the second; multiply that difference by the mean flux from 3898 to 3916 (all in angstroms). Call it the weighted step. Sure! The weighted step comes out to -11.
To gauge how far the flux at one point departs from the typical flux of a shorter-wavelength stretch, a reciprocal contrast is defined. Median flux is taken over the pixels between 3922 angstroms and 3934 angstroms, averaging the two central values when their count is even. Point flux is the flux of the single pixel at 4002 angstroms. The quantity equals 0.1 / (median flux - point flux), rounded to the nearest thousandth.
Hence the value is -0.061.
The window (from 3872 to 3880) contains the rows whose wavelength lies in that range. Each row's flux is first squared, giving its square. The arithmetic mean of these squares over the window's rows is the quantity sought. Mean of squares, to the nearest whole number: 125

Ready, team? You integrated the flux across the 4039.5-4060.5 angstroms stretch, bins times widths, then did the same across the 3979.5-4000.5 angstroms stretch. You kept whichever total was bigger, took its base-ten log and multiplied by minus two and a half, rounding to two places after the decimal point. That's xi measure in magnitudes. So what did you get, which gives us -5.93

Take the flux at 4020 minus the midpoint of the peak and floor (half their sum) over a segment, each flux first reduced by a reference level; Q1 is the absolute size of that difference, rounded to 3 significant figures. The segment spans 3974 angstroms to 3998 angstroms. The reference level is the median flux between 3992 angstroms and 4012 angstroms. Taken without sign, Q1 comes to 1.43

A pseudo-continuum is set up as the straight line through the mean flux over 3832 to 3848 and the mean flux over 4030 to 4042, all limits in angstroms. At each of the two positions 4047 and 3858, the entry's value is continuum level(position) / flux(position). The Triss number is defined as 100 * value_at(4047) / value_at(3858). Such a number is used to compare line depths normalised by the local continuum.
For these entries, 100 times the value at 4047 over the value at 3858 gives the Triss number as 130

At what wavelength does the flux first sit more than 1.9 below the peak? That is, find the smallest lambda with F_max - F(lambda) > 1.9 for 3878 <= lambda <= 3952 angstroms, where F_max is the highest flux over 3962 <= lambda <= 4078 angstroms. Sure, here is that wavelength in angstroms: 3885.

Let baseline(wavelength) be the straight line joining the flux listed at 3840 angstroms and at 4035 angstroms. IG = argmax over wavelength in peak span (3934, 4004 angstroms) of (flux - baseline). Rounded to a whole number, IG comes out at 3948 angstroms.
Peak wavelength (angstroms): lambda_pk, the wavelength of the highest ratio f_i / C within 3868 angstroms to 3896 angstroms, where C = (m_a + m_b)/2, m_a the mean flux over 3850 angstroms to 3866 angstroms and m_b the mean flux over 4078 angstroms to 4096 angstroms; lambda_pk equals 3873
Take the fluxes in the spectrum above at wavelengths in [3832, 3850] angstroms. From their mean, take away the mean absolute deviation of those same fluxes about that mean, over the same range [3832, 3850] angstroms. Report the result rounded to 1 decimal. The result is 7.3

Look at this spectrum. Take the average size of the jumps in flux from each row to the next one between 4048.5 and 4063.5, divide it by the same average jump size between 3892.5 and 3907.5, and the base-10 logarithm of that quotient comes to -0.43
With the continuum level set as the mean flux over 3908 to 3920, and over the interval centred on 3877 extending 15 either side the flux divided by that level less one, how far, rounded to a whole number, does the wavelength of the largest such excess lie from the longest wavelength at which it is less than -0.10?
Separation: 18 angstroms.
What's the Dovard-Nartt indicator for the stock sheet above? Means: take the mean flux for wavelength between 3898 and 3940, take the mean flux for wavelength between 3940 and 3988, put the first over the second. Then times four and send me 4.14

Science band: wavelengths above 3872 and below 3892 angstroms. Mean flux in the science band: 9.6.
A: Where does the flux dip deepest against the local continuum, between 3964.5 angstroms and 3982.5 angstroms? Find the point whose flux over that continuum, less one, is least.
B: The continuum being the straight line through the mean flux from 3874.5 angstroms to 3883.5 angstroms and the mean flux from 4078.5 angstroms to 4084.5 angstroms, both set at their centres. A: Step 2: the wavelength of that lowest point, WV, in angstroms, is 3969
